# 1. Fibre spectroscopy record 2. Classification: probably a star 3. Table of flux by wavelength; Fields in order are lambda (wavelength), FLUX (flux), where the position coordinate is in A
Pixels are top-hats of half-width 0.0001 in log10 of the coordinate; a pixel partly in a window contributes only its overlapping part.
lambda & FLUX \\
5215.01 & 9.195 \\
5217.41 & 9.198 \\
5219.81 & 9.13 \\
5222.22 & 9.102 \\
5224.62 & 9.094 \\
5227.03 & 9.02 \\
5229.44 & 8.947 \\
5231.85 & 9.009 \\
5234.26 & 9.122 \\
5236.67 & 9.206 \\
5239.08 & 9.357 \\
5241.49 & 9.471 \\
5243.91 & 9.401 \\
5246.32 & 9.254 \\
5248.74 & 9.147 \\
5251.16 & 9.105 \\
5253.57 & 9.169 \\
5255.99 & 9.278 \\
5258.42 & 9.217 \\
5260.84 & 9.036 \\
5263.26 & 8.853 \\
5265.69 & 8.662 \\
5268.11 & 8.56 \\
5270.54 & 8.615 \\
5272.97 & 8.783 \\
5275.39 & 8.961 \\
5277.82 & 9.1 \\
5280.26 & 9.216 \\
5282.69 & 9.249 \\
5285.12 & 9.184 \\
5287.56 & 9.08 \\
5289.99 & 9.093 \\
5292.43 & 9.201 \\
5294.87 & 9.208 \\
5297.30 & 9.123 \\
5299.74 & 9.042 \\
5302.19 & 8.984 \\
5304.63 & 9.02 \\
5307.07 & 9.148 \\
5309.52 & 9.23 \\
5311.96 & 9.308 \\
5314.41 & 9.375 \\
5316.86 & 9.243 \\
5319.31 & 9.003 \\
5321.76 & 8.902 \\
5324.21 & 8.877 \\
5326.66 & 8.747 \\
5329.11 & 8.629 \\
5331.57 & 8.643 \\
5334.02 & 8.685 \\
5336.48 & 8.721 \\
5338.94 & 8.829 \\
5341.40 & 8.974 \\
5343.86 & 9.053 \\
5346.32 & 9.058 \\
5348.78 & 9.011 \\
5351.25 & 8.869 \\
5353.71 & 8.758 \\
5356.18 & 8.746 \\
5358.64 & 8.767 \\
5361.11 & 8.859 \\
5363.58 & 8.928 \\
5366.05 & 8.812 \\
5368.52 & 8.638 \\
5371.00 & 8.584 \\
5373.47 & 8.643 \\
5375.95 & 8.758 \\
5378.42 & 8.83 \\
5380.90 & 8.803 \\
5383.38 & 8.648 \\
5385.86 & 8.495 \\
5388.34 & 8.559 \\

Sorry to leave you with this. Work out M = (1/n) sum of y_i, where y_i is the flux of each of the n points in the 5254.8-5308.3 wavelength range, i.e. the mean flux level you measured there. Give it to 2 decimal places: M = 9.03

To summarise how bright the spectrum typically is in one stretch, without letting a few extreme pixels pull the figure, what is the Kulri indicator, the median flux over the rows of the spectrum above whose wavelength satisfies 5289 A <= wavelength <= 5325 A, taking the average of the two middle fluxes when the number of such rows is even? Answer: 9.12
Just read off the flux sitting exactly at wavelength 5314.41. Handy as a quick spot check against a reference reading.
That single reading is 9.375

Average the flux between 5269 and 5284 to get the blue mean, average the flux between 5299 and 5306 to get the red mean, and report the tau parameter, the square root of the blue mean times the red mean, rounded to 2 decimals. 9.00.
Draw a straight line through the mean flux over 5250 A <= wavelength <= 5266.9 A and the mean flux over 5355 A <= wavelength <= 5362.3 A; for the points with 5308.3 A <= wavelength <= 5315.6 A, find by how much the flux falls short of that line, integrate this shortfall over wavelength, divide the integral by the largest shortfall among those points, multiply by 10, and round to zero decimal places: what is 92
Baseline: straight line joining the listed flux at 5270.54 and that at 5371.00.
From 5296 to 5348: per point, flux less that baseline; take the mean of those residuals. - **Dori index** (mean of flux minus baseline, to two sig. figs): 0.38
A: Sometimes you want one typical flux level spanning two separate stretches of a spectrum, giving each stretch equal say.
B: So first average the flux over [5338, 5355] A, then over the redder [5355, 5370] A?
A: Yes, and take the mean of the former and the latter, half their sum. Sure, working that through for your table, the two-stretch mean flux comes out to 8.86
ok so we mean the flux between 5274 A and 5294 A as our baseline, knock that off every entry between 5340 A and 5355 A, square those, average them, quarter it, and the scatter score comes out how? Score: 0.011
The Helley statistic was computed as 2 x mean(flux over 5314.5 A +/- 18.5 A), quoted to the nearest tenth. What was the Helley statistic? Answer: 18.0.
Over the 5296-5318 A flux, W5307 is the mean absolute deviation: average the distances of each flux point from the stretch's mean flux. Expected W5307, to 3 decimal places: 0.111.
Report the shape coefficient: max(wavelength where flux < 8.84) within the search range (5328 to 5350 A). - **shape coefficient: 5338.94 A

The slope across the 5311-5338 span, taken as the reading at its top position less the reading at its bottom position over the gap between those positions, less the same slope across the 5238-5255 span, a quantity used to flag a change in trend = -0.011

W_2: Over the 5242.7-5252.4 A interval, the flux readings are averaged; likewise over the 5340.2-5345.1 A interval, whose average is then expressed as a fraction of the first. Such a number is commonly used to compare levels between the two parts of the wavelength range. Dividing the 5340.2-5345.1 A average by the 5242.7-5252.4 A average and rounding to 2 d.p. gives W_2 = 0.98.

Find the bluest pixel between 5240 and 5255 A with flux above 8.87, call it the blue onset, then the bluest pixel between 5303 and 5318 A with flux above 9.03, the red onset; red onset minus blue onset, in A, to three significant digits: 65.6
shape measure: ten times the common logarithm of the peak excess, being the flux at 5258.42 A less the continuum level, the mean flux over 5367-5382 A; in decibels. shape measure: -2.9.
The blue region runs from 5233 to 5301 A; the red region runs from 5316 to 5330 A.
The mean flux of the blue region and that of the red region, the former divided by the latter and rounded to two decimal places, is 1.02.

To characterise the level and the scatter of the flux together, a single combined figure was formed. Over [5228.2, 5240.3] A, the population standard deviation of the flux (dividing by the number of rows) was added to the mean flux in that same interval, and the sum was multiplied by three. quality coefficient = 27.8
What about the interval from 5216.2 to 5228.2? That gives 27.5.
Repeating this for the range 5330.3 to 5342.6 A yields 26.7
